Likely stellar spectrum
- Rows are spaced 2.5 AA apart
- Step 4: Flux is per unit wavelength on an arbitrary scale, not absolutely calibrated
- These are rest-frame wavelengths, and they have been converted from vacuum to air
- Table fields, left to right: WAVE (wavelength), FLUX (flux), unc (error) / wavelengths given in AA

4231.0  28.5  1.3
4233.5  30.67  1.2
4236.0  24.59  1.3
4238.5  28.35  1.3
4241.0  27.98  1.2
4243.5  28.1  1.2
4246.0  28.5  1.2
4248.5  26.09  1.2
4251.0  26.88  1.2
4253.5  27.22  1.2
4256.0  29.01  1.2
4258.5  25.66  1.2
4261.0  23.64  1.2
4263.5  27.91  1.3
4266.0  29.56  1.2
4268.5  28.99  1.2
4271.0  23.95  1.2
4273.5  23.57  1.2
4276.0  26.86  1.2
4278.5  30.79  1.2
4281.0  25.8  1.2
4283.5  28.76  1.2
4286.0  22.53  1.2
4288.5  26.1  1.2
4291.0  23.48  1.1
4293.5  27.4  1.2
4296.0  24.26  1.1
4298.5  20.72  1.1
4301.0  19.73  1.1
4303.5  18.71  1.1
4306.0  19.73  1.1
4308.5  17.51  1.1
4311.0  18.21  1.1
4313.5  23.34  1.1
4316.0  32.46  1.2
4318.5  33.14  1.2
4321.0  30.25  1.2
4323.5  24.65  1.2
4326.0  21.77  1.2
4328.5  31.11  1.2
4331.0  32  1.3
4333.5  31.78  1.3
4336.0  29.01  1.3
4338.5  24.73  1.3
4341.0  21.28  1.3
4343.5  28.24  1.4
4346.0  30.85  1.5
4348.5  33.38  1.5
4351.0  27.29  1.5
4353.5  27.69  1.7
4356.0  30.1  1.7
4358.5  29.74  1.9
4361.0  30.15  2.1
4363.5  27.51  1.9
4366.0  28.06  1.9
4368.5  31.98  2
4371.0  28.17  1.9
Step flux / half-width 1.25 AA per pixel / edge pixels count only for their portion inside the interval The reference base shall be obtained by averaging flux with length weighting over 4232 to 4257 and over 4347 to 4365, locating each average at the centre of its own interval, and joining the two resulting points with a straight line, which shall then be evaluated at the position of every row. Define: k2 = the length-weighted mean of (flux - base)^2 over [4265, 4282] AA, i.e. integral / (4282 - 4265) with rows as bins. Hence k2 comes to 8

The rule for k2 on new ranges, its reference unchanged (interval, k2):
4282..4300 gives 21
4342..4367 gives 4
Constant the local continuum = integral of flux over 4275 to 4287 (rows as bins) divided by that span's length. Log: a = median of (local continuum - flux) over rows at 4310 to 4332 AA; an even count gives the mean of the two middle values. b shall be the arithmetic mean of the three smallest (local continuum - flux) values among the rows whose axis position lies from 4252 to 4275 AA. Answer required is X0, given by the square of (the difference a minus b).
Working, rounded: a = -3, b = -2.1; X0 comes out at 1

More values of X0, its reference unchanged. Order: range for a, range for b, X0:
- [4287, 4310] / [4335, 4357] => 115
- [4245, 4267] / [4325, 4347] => 19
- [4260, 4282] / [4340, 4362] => 21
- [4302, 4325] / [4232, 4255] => 34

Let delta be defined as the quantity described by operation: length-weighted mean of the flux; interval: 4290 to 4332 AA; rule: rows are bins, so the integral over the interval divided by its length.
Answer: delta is 24.6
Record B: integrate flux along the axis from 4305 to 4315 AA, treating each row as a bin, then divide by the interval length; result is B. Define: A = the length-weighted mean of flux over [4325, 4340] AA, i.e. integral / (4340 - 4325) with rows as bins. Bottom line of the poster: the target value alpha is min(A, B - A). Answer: -8.4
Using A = 28.4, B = 20.0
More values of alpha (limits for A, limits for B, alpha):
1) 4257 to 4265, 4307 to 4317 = -3.4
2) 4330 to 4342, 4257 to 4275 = -1.6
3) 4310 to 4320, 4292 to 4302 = -4.0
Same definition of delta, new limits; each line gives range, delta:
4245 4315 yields 24.8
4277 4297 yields 26.2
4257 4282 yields 26.7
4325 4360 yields 28.6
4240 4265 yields 27.1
